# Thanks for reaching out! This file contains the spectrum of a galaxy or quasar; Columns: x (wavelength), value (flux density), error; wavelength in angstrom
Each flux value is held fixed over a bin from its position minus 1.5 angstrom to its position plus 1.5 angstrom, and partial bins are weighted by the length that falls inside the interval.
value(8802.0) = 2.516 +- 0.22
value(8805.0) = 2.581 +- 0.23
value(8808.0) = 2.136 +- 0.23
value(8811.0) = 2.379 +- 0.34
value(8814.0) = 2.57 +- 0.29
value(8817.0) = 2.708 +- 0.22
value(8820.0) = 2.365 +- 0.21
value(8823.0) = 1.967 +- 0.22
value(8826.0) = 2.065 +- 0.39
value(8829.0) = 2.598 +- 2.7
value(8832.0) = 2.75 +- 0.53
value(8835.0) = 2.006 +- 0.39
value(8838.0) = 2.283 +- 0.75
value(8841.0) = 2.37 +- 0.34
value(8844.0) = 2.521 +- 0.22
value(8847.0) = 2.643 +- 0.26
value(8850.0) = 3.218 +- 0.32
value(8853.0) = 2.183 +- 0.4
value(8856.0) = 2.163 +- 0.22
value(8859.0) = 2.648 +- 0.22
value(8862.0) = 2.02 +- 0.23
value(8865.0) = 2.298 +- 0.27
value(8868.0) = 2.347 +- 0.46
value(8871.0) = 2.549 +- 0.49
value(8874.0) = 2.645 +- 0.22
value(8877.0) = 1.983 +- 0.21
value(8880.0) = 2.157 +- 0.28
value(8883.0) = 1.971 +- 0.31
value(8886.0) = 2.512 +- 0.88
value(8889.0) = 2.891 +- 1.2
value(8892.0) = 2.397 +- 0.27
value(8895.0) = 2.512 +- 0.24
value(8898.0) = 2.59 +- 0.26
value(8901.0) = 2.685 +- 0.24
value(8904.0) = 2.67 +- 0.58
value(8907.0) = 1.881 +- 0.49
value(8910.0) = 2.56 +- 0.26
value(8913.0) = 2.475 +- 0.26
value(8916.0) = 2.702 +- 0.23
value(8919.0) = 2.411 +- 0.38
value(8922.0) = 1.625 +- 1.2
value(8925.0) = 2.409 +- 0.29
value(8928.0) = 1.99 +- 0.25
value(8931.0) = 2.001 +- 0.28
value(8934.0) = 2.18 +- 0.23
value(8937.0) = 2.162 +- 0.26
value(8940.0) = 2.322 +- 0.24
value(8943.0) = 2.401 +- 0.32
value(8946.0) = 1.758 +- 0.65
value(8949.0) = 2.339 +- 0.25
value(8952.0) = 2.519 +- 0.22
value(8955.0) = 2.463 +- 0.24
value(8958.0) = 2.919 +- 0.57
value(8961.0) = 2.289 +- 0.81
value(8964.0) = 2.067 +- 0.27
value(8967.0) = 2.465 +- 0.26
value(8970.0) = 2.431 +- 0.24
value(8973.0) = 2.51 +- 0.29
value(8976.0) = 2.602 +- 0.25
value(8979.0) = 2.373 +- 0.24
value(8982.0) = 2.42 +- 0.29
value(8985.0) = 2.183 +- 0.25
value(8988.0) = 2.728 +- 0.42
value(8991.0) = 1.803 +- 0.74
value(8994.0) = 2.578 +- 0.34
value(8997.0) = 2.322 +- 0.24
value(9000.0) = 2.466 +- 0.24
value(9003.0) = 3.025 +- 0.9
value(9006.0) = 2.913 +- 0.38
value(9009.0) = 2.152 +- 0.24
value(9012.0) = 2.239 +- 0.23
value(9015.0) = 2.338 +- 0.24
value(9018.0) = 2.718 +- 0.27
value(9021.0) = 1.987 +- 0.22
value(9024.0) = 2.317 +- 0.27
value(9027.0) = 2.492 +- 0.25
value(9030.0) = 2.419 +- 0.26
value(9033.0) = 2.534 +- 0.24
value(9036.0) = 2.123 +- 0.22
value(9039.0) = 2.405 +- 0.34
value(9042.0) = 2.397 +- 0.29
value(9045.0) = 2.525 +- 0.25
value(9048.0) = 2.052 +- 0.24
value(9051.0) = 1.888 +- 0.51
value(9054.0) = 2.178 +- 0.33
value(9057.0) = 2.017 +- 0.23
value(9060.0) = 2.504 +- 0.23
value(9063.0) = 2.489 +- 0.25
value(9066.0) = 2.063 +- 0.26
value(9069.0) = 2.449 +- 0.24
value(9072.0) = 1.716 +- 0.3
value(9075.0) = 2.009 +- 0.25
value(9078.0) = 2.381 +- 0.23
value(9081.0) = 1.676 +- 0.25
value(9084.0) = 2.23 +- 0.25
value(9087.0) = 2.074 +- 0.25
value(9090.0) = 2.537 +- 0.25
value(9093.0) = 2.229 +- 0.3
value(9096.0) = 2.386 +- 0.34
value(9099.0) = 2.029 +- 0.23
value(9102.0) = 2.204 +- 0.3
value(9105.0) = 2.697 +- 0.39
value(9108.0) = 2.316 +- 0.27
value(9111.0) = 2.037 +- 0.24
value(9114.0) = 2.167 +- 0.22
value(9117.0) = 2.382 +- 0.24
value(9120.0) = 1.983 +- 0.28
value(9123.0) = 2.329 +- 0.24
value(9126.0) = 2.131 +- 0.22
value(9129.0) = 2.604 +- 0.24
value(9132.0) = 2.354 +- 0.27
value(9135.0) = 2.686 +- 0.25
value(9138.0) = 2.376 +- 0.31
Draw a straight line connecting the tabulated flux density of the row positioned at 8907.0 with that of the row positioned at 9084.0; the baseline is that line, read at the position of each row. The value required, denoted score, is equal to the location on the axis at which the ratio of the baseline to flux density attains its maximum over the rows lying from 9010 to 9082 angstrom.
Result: 9081.0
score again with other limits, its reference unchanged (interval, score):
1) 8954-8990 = 8964.0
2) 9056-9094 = 9081.0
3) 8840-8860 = 8856.0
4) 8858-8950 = 8922.0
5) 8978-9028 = 8991.0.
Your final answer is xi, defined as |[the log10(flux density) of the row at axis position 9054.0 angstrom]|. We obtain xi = 0.338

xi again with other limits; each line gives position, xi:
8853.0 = 0.339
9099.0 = 0.307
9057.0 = 0.305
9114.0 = 0.336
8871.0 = 0.406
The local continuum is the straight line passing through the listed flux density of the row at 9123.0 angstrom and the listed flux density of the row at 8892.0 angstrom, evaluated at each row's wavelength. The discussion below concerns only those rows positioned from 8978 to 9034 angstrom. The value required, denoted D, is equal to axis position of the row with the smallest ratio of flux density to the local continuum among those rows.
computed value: 8991.0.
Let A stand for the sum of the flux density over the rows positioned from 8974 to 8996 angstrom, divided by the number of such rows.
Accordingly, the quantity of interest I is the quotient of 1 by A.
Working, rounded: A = 2.38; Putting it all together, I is 0.419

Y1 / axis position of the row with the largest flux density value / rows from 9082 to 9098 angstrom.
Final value 9090.0 angstrom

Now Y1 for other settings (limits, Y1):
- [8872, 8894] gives 8889.0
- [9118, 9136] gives 9135.0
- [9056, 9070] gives 9060.0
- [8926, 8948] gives 8943.0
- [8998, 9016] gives 9003.0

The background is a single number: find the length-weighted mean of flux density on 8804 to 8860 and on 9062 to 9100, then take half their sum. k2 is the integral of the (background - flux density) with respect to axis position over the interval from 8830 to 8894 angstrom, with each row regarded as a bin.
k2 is -7.1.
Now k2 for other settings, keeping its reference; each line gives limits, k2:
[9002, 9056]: -3.5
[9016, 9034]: -1.9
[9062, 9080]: 2.5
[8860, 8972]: -4.9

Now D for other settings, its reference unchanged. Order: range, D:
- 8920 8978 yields 8922.0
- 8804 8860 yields 8823.0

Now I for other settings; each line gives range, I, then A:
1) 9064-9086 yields 0.482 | 2.07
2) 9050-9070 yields 0.449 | 2.23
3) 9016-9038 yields 0.422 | 2.37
